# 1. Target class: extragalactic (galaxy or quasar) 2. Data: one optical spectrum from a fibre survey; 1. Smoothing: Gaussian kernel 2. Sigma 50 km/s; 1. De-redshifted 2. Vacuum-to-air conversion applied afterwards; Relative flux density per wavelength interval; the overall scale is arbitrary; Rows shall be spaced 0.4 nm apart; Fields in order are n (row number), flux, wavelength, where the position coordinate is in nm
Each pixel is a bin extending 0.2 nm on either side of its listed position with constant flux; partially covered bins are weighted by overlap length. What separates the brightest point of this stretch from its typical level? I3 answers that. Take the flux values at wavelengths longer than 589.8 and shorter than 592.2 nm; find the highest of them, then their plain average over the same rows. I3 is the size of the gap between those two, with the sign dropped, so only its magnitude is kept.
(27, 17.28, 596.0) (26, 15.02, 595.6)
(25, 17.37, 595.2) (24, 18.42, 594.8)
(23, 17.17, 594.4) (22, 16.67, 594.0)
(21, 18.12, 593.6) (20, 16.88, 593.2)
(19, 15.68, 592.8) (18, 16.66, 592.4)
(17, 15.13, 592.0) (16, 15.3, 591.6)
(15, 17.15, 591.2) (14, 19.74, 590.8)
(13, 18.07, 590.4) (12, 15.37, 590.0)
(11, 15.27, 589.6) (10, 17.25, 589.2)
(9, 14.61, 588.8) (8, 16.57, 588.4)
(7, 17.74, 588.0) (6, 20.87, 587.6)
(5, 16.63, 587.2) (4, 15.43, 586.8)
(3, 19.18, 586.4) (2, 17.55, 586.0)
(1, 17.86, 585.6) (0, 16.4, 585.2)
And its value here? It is 2.9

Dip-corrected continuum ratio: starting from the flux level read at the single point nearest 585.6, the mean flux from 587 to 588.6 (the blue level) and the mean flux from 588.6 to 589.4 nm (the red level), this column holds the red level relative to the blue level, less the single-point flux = -17.0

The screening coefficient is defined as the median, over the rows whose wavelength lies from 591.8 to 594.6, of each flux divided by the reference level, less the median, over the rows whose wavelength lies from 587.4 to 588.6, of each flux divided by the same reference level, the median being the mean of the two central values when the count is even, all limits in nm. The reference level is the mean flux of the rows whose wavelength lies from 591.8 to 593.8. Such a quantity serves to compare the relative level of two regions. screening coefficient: -0.06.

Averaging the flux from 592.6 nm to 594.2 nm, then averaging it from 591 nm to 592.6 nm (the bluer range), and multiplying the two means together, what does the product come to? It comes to 270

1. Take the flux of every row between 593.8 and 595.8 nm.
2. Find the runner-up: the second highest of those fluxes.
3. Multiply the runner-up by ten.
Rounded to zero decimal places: 174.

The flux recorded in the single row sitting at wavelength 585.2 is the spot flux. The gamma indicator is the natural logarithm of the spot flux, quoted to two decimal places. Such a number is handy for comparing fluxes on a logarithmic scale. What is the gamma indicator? 2.80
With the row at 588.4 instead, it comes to 2.81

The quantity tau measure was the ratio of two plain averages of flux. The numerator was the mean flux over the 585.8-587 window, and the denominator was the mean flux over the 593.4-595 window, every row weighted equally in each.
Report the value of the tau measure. 0.99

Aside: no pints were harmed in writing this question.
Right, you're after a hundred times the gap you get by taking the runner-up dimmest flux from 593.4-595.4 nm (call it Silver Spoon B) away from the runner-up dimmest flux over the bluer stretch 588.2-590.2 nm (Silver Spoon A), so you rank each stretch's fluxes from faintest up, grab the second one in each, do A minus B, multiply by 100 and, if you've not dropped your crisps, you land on -190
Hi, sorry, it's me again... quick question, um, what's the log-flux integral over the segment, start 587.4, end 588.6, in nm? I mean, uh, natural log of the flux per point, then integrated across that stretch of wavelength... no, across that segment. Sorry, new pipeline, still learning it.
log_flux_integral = 3.49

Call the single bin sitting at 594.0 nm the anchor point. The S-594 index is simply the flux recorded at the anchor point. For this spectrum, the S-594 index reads 16.67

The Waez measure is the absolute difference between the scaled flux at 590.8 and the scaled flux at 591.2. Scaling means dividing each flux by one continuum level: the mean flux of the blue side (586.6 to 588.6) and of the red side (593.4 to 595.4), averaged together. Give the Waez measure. 0.15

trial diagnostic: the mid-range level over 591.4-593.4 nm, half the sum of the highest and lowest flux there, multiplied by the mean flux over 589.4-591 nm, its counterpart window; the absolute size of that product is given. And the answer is 274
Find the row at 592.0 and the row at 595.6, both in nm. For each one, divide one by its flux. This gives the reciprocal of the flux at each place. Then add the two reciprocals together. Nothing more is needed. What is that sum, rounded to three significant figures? 0.133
